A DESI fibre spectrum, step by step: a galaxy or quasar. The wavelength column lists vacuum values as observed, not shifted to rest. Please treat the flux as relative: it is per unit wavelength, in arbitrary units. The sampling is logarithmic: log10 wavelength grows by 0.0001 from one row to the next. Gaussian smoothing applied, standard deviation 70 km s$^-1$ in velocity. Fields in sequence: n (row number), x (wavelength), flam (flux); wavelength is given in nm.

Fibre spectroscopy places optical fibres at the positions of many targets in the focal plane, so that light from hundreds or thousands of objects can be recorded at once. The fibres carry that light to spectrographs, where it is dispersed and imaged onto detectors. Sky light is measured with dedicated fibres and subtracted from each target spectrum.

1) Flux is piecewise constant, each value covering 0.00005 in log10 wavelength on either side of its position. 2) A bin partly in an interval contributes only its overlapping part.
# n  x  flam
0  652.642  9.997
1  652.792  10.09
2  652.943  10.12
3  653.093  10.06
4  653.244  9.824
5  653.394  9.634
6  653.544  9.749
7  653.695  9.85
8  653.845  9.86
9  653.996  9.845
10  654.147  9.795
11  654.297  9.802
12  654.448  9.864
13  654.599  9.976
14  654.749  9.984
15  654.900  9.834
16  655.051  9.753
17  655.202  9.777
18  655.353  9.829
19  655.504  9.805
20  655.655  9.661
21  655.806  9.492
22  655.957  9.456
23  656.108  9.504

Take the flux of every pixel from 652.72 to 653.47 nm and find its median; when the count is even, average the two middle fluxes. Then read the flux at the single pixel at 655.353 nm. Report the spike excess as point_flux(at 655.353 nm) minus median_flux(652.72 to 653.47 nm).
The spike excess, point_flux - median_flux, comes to -0.23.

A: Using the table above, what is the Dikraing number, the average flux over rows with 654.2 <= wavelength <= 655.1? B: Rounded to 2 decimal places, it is 9.87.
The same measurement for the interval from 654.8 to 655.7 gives 9.78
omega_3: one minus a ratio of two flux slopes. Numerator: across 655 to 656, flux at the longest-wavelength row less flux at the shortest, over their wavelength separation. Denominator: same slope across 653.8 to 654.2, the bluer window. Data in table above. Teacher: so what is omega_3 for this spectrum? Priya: -0.5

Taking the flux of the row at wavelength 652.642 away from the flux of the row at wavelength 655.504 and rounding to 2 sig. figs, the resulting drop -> -0.19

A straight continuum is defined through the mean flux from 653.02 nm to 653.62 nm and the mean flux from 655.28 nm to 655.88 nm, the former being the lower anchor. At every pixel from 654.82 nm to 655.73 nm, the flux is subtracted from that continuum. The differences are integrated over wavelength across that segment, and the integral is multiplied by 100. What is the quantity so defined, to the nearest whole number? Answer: -6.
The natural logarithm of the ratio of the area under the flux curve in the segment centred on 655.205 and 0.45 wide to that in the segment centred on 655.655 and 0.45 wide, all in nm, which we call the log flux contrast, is 0.013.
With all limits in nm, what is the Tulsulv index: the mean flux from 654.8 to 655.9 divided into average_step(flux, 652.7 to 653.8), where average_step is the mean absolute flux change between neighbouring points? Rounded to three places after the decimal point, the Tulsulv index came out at 0.013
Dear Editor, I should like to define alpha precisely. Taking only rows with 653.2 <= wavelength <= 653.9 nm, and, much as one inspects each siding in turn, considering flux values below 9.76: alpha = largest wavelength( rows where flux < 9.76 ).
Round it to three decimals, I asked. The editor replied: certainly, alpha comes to 653.544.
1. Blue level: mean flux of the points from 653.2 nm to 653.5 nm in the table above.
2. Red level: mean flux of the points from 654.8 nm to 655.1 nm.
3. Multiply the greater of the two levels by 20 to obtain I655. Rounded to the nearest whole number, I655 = 196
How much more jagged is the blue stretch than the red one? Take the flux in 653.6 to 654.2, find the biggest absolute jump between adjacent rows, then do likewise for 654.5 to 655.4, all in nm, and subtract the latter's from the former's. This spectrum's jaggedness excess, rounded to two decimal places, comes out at -0.10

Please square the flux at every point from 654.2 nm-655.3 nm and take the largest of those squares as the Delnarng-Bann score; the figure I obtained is 100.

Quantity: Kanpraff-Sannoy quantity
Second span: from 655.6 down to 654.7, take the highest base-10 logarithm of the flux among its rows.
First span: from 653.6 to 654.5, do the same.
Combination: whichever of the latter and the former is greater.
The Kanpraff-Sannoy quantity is 1.00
